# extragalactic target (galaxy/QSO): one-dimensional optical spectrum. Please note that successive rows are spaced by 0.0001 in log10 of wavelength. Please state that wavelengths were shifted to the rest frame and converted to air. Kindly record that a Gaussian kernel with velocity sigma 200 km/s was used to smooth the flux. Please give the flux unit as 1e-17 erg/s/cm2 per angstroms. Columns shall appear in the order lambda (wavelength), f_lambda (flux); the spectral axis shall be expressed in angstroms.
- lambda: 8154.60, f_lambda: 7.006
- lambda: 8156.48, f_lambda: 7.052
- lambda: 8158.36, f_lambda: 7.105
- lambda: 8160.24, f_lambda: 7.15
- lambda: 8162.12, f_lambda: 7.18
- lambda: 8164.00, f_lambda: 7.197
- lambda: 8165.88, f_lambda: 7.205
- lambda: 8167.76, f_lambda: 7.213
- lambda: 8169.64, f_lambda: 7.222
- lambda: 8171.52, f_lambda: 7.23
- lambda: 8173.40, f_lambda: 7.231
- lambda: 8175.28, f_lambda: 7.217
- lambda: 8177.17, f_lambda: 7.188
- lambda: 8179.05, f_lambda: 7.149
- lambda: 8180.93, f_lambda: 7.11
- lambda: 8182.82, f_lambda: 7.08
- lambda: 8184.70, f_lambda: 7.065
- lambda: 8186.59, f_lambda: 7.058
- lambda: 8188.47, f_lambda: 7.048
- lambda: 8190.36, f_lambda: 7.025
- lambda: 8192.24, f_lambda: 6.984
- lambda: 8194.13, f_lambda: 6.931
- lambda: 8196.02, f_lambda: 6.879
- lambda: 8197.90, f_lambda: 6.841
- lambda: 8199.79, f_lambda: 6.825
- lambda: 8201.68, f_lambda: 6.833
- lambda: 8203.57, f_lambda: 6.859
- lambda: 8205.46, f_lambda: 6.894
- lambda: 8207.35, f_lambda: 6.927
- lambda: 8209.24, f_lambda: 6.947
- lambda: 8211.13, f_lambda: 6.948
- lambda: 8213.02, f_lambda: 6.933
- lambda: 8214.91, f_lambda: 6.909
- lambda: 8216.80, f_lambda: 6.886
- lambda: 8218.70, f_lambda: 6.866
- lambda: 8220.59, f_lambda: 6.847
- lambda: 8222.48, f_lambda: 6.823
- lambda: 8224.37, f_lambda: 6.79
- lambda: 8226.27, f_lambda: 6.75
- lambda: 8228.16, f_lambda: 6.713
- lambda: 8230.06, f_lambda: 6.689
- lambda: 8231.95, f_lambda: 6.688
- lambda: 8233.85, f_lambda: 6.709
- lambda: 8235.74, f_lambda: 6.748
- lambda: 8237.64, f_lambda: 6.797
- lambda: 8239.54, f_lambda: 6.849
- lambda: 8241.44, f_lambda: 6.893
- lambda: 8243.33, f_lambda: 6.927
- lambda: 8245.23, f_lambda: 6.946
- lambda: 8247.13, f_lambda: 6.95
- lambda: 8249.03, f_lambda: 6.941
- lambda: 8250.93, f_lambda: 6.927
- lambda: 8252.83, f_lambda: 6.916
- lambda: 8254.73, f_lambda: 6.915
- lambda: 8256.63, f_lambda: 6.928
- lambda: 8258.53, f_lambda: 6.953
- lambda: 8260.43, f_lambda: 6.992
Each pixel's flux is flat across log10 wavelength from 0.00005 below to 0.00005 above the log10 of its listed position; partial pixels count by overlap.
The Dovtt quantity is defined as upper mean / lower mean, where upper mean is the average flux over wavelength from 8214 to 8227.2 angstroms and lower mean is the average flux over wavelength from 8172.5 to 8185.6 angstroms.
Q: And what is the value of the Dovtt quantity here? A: 0.96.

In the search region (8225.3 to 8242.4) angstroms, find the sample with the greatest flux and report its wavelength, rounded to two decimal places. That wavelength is 8241.44 angstroms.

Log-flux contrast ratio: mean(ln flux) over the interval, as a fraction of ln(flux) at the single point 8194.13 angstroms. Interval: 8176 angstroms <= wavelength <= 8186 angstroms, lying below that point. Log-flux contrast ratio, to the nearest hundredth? 1.01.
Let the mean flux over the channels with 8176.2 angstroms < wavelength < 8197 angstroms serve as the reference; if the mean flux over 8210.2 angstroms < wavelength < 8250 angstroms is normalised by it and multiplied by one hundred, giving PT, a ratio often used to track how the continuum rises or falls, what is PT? 97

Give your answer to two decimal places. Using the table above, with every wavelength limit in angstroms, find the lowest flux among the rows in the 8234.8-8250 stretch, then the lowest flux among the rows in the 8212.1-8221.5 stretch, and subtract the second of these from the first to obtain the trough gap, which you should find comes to -0.10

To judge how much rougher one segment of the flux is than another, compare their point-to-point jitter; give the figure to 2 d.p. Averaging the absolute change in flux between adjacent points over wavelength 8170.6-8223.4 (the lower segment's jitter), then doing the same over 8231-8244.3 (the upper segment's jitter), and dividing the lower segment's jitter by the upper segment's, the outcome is 0.61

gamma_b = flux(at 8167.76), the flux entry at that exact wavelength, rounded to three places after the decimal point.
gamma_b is 7.213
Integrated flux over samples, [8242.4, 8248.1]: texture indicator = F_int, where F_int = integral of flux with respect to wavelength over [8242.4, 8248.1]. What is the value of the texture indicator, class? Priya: 40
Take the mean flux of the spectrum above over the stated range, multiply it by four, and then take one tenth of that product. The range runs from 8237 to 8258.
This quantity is 2.76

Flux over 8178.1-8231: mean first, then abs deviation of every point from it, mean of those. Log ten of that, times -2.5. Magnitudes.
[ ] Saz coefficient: 2.57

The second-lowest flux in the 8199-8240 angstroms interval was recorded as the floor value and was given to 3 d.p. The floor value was 6.689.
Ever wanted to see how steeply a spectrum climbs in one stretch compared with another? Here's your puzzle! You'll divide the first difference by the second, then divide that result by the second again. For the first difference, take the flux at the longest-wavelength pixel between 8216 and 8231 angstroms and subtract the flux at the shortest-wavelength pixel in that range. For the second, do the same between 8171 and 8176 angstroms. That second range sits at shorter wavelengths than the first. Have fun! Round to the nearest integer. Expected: -1166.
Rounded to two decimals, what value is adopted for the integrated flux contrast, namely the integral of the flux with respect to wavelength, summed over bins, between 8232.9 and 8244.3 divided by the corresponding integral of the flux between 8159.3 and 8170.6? 0.96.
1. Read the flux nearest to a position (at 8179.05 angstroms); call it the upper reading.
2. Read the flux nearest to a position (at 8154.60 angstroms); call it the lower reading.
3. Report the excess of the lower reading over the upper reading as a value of -0.14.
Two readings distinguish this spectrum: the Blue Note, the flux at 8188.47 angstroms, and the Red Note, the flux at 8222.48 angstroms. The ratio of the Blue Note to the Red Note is 1.033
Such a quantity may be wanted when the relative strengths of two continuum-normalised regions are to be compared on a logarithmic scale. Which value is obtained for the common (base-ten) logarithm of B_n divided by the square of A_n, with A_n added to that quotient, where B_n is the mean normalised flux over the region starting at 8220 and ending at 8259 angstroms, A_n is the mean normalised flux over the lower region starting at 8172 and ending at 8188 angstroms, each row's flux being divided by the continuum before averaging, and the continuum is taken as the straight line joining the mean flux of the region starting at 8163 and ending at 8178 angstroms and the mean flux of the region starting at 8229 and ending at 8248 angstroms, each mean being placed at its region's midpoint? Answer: 0.303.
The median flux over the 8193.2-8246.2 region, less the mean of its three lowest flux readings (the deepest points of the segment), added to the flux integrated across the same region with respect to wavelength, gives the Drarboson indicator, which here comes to 363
